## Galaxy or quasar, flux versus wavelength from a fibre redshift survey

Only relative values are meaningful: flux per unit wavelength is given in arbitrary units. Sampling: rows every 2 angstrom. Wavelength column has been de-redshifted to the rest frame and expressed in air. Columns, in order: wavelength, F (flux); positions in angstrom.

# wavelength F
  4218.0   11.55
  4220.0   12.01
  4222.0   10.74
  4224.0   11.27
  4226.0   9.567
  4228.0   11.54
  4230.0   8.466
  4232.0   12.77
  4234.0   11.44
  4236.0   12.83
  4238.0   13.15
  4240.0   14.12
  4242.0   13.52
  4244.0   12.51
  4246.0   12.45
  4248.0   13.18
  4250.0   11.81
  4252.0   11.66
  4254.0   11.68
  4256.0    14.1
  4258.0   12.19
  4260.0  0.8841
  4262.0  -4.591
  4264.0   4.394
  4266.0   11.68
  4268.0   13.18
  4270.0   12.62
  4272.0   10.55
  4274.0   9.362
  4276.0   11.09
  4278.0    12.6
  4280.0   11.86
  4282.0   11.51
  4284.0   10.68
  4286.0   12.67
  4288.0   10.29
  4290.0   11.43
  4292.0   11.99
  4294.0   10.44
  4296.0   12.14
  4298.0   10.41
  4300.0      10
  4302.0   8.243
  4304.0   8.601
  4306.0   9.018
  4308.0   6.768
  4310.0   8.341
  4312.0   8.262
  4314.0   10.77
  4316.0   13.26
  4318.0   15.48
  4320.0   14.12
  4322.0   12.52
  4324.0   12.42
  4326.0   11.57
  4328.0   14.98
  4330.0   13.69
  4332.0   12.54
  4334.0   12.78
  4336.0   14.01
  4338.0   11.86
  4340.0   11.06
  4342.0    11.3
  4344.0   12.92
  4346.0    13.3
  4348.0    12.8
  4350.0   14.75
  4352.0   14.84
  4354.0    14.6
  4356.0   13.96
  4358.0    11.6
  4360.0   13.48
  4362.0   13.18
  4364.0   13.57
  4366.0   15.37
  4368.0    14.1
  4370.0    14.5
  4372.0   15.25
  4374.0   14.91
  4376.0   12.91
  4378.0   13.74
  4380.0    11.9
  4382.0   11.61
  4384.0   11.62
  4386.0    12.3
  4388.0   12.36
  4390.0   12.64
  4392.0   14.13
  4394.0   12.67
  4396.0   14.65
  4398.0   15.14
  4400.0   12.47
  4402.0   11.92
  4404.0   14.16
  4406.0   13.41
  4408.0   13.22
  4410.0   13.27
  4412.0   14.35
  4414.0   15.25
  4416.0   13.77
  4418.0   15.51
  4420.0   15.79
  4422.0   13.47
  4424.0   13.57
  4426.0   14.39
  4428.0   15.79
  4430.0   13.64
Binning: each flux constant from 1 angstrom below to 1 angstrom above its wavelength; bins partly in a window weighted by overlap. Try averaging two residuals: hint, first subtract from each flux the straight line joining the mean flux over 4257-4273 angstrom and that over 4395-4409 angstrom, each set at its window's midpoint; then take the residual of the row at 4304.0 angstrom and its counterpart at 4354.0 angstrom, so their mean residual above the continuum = 1.2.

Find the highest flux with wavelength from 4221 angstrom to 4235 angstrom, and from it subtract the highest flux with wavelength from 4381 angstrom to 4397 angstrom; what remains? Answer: -1.9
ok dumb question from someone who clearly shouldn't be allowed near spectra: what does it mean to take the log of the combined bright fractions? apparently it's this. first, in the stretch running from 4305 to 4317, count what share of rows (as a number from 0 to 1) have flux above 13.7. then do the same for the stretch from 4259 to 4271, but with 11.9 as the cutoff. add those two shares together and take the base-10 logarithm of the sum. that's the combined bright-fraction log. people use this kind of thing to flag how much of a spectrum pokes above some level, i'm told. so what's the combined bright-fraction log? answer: -0.5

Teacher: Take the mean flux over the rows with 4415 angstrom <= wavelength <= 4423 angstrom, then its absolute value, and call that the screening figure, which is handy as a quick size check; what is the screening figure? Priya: 14.6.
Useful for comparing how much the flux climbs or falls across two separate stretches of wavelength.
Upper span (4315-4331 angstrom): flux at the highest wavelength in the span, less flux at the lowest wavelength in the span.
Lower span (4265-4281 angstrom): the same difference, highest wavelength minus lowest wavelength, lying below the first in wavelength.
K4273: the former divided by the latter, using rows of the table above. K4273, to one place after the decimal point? 2.4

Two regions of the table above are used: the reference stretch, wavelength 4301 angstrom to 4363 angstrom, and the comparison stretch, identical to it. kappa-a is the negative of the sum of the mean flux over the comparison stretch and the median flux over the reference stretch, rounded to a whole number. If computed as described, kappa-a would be -25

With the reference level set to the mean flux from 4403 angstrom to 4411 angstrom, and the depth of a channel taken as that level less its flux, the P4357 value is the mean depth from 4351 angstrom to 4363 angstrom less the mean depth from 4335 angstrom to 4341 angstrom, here -1.3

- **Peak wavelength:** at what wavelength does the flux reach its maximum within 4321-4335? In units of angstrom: 4328.0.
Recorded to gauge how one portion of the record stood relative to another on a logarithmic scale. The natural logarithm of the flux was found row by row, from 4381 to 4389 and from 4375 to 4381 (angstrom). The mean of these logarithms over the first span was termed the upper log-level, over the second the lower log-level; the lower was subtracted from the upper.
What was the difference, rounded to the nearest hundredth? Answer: -0.07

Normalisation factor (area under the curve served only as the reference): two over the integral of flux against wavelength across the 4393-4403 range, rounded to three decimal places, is 0.015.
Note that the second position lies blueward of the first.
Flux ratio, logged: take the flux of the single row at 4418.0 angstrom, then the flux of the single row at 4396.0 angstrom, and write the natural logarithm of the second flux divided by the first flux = -0.057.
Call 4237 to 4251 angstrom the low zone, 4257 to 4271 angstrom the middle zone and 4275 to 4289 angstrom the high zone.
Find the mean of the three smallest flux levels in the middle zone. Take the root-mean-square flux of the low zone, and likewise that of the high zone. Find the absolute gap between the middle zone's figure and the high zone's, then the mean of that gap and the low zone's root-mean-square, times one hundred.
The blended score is 1216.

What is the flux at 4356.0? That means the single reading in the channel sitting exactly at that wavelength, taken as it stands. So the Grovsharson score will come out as 13.96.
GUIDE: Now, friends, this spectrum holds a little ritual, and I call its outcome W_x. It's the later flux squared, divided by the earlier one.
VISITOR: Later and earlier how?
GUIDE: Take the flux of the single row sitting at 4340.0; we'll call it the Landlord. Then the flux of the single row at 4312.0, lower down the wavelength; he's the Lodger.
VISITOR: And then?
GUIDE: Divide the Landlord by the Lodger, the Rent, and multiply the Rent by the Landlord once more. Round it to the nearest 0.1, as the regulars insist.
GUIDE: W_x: 14.8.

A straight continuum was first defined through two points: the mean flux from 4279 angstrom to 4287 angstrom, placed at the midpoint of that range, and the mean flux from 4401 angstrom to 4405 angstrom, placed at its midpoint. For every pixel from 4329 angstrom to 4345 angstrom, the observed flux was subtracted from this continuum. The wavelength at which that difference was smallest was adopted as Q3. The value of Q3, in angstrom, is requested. 4336.0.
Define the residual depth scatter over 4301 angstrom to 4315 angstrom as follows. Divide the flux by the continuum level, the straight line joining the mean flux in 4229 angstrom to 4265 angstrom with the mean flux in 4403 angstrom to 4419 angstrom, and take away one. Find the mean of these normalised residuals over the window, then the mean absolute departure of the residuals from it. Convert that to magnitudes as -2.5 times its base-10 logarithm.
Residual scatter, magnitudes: 2.97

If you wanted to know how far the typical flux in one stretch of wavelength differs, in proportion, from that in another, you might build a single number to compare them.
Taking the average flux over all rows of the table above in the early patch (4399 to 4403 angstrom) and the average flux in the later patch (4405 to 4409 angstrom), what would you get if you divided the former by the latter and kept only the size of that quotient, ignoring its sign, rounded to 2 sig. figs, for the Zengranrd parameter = 0.92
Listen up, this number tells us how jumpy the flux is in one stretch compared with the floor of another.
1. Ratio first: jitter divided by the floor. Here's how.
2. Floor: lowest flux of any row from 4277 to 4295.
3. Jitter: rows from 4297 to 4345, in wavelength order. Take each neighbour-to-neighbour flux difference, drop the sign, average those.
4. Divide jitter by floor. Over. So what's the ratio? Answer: 0.13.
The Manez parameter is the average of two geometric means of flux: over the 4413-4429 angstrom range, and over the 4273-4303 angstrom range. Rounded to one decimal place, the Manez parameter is 12.8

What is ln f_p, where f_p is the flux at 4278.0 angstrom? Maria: 2.53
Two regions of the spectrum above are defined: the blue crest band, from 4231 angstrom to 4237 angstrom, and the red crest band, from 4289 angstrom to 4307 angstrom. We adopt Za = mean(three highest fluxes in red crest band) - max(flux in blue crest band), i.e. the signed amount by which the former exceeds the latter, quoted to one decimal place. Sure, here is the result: -1.0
